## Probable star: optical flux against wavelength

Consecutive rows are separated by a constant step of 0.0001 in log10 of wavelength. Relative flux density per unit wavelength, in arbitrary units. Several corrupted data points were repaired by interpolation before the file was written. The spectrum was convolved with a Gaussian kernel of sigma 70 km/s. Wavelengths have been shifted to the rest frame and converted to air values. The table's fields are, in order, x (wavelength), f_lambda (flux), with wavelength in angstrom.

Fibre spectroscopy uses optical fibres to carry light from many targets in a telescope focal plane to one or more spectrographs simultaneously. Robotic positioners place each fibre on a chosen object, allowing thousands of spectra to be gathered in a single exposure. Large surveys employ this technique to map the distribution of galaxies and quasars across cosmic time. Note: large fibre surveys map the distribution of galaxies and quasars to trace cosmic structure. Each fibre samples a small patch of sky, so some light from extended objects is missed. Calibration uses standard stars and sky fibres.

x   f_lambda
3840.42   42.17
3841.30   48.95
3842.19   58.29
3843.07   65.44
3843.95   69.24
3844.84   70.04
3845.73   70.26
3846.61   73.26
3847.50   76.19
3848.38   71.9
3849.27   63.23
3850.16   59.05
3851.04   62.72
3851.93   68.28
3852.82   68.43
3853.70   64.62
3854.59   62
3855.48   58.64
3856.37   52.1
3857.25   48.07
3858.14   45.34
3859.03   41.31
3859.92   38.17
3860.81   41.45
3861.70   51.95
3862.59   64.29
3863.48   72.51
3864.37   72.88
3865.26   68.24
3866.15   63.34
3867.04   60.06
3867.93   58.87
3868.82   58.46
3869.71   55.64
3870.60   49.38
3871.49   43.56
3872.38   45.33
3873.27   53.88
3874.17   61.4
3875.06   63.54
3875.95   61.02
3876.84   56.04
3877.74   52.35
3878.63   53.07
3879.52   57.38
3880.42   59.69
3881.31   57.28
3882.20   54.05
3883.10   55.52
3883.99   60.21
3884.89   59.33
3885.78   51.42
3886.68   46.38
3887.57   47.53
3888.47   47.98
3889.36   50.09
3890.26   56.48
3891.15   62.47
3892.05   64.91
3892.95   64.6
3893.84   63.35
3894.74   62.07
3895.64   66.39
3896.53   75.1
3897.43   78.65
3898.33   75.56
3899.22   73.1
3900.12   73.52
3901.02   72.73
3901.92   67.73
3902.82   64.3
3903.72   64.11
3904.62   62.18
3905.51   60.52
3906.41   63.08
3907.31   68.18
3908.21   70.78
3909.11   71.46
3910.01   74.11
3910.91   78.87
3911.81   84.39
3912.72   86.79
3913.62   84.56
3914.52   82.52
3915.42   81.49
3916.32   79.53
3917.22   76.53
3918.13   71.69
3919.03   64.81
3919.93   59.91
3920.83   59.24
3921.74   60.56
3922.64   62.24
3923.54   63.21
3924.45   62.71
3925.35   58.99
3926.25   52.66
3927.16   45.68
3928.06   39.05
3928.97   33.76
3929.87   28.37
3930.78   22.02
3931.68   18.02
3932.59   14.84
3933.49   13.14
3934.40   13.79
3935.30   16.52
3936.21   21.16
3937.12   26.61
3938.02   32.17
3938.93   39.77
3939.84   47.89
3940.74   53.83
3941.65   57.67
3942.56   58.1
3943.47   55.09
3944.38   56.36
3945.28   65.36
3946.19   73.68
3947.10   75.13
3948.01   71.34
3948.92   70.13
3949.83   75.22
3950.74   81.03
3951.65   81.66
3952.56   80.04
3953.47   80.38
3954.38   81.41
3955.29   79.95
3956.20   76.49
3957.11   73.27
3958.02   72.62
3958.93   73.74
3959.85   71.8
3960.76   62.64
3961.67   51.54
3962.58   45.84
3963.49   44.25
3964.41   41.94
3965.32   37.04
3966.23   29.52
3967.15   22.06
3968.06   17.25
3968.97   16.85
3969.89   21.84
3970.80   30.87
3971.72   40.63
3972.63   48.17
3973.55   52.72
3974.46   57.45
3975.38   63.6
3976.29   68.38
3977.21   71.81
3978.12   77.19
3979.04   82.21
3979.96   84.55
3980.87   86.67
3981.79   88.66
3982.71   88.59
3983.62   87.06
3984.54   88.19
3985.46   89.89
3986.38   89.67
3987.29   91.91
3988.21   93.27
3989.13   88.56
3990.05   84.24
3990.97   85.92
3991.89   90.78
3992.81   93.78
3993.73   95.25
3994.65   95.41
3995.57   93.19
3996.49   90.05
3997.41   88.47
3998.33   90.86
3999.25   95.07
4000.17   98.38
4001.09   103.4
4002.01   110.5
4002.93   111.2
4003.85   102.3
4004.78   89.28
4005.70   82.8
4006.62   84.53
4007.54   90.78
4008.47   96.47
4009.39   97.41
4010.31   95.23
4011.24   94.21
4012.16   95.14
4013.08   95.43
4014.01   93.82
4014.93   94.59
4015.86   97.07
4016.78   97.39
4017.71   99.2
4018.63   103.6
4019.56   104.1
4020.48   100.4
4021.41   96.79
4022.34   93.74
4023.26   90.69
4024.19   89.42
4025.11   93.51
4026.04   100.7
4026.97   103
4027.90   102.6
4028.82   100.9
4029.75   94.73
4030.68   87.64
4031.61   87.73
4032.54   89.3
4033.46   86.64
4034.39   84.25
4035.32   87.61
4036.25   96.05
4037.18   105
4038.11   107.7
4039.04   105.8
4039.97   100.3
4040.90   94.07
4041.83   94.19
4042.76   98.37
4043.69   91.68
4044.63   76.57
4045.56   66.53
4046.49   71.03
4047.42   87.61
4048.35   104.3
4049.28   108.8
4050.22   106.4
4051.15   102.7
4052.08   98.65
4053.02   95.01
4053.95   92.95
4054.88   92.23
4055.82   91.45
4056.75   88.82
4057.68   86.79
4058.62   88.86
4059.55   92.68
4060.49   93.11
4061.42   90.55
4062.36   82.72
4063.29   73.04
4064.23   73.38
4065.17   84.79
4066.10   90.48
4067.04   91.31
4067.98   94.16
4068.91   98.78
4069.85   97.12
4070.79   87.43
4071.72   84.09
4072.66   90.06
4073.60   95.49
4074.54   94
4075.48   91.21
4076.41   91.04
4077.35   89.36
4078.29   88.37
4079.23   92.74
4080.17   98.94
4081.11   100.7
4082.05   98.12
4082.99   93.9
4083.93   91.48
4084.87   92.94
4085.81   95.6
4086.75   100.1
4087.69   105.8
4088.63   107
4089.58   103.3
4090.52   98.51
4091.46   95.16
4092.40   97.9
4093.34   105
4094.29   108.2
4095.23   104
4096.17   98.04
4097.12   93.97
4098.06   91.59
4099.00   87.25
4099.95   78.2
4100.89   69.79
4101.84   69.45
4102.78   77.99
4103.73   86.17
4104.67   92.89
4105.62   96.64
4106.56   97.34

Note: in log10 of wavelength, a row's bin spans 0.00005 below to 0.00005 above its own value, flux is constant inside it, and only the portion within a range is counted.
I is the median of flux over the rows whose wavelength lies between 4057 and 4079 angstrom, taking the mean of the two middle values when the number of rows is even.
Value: 90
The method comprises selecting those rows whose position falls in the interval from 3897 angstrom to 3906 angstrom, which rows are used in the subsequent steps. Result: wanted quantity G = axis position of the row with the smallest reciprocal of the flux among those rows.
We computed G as 3897.43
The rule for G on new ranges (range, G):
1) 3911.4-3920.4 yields 3912.72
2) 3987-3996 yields 3994.65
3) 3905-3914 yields 3912.72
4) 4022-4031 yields 4026.97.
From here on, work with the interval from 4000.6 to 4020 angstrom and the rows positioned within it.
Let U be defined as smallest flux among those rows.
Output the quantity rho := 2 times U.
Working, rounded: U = 82.8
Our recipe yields 166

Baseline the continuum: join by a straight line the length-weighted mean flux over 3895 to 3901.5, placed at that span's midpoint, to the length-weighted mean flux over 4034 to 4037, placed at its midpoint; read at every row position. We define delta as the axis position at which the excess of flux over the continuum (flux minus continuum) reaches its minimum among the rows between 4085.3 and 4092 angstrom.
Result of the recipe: 4091.46 angstrom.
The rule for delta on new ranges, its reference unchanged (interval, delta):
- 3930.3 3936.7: 3933.49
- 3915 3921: 3920.83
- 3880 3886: 3885.78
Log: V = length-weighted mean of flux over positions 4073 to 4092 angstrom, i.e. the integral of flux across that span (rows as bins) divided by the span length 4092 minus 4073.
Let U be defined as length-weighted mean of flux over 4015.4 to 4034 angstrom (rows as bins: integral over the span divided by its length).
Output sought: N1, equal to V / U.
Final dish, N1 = 1.0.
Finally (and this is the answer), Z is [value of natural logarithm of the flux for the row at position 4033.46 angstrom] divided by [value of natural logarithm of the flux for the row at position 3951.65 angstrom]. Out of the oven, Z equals 1.01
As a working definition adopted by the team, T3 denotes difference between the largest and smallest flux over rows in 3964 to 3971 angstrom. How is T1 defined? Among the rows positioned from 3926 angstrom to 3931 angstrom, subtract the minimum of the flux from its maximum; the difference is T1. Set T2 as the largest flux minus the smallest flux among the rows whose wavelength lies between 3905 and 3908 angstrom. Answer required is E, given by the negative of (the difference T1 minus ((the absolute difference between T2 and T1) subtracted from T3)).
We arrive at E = -28.5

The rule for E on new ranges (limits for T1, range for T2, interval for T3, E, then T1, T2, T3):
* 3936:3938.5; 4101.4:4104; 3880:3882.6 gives -11.1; 11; 17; 6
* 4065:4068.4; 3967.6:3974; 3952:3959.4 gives -27.1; 9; 36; 9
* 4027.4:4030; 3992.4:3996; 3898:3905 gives -0.1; 8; 2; 13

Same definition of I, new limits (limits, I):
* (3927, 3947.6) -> 39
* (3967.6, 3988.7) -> 77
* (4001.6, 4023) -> 96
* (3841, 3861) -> 63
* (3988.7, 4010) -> 93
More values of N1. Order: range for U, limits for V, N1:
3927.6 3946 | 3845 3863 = 1.6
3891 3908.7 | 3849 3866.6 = 0.9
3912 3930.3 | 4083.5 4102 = 1.5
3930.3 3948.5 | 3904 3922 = 1.7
